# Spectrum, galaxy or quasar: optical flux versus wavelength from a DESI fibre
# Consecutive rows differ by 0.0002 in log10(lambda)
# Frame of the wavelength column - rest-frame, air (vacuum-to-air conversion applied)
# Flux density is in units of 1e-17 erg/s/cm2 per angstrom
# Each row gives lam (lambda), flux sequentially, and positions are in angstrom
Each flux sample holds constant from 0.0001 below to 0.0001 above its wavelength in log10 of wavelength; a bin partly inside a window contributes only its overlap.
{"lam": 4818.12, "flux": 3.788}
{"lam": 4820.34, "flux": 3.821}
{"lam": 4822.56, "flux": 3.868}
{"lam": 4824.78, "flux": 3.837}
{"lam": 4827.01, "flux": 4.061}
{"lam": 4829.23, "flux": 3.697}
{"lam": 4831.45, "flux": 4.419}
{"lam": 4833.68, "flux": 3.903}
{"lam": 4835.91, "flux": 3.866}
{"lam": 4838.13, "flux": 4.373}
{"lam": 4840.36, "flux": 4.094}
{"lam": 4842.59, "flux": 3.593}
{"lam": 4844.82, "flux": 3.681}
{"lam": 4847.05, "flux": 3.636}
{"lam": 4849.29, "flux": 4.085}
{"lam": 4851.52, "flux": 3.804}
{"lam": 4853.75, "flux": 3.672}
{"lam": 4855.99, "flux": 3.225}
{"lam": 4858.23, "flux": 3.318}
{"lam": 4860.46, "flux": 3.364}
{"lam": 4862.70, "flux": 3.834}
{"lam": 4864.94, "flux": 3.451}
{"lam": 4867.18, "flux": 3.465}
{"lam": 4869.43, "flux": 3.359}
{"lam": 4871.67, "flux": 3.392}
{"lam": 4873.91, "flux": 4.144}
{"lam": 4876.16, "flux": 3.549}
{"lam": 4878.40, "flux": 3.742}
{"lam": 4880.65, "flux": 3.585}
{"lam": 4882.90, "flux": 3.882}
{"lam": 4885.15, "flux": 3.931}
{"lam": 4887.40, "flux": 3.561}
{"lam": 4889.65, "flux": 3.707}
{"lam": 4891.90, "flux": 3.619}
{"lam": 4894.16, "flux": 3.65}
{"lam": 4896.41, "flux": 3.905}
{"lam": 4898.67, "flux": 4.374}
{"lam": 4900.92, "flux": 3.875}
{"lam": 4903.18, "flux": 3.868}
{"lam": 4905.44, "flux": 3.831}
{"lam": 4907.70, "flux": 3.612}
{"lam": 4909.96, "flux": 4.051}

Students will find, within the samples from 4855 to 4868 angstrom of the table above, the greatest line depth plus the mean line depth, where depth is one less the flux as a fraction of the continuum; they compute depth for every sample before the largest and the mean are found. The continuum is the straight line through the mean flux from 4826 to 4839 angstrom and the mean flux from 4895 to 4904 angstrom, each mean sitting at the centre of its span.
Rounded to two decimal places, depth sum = 0.35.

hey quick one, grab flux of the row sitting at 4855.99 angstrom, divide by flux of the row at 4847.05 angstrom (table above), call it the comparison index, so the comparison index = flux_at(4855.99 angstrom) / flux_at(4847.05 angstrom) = 0.89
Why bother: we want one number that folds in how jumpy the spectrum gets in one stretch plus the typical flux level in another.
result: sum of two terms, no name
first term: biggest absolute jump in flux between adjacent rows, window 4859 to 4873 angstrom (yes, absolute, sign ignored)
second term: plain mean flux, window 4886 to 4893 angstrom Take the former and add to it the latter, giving 4.1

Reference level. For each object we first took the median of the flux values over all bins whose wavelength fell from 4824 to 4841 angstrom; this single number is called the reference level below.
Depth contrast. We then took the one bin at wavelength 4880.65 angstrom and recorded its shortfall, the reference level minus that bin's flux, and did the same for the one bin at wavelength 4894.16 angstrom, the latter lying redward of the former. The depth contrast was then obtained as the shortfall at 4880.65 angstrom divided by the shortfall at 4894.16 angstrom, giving 1.2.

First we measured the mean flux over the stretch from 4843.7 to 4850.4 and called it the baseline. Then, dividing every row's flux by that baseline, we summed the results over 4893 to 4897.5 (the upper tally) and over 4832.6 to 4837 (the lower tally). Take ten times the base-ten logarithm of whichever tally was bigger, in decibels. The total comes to 3.11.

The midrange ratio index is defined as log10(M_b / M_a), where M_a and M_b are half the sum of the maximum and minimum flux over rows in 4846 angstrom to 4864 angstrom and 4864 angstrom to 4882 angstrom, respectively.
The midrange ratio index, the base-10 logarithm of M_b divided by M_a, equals 0.011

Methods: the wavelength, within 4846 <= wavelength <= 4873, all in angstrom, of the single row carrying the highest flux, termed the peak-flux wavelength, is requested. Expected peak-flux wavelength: 4849.29 angstrom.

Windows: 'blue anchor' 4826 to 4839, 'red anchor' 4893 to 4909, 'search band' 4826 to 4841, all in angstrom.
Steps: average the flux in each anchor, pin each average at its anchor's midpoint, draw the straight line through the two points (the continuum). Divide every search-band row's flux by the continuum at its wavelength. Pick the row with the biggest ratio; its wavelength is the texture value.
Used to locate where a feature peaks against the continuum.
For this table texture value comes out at 4831.45 angstrom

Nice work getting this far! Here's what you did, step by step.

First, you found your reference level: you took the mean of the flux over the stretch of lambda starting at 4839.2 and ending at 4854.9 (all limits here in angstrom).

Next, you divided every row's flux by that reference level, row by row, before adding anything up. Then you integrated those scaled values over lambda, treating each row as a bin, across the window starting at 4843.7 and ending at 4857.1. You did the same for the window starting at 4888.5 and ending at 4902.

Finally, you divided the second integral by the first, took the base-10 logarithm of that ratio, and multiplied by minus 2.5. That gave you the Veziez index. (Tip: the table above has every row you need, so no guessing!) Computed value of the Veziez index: -0.06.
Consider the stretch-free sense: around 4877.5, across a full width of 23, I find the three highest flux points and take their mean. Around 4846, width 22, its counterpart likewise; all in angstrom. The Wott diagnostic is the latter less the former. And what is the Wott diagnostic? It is 0.20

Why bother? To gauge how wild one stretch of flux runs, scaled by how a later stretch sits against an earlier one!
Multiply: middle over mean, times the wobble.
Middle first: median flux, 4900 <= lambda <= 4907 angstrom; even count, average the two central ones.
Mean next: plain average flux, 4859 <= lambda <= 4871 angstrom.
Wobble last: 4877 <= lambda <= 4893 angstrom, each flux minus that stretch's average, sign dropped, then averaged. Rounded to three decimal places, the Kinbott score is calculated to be 0.127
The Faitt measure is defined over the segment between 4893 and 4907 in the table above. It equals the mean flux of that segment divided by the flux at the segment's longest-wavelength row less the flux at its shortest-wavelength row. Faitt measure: 22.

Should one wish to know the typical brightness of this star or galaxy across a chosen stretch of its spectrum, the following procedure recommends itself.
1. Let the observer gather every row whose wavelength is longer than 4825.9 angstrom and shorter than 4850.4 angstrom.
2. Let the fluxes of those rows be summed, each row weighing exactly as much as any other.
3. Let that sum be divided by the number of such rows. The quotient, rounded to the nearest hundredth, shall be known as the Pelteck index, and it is 3.95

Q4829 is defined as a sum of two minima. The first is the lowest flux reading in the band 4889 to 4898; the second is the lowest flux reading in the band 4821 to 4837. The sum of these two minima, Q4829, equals 7.32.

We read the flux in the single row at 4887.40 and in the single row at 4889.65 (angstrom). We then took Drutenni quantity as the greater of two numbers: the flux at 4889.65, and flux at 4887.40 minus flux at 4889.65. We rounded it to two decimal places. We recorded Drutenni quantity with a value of 3.71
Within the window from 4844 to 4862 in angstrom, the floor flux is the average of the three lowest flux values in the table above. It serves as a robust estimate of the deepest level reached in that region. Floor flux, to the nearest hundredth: 3.30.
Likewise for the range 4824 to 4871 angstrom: 3.30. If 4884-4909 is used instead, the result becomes 3.60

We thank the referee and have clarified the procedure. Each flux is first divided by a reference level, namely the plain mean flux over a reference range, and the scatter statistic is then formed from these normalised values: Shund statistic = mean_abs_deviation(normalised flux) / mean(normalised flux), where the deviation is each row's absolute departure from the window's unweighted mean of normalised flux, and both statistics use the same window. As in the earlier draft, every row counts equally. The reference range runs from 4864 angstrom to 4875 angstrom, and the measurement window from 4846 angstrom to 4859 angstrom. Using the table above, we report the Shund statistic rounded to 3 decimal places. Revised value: 0.065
